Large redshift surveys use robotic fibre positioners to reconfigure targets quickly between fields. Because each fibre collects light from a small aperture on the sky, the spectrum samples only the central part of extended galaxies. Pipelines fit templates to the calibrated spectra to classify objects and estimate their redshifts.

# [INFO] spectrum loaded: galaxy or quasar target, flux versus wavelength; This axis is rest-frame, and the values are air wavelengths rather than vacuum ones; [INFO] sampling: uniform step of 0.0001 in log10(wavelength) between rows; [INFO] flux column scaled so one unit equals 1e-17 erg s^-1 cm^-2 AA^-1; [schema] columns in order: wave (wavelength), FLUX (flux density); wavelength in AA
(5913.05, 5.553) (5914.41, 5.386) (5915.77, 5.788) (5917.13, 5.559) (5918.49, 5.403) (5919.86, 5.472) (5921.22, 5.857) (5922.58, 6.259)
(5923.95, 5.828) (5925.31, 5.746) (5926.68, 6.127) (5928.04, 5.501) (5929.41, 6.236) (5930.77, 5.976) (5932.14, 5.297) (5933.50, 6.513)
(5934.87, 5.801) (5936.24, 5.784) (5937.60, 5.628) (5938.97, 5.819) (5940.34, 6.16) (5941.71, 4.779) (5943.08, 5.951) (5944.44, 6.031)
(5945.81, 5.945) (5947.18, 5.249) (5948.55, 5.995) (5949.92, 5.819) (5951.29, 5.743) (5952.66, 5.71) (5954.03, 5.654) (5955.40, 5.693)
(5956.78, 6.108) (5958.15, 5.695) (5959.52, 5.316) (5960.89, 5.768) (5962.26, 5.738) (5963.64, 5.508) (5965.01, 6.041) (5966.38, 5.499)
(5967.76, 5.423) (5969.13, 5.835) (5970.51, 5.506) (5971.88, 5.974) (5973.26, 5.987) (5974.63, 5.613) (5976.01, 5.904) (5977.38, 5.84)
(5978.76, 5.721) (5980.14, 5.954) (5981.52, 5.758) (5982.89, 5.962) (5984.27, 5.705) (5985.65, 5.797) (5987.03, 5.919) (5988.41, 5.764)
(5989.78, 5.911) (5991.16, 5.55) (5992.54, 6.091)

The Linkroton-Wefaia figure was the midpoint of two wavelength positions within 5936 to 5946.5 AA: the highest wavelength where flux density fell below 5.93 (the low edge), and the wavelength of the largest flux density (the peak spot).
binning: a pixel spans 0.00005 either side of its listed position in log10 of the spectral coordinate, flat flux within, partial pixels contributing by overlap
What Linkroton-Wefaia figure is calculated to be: 5941.0 AA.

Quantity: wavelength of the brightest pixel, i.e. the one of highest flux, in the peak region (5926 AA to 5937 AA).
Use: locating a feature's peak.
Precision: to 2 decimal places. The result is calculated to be 5933.50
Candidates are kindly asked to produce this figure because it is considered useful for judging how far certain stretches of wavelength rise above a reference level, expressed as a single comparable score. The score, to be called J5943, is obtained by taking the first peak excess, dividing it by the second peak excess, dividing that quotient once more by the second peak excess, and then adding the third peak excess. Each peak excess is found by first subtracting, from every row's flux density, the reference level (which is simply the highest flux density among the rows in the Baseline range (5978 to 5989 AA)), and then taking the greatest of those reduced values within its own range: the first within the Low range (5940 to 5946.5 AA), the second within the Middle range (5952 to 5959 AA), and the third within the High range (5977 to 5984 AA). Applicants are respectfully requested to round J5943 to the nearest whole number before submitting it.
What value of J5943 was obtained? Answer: 9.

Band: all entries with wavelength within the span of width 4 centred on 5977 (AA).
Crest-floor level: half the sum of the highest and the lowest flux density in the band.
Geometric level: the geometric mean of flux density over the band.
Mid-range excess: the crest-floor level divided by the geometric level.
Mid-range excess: 1.00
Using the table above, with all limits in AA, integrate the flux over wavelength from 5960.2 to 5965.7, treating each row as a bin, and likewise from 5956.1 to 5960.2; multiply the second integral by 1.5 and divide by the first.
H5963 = 1.11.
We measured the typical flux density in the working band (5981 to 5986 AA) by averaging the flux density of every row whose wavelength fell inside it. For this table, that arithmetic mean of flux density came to 5.81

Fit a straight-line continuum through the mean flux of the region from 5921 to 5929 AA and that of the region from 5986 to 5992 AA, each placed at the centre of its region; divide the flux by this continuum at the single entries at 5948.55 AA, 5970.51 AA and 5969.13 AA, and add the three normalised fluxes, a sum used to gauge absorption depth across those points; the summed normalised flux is 2.97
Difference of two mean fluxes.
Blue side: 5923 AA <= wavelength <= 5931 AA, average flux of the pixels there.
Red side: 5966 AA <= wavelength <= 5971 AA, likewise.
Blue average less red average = 0.34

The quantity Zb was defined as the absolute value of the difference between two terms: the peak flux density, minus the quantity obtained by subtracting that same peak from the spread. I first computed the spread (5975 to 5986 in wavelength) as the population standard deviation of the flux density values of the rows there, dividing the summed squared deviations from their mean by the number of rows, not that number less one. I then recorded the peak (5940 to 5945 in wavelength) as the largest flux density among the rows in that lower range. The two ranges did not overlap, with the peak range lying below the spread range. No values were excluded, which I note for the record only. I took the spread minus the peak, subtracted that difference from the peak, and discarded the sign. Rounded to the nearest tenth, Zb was 12.2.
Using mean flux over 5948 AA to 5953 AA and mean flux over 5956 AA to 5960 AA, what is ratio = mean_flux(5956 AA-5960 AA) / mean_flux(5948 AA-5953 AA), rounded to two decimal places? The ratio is 0.98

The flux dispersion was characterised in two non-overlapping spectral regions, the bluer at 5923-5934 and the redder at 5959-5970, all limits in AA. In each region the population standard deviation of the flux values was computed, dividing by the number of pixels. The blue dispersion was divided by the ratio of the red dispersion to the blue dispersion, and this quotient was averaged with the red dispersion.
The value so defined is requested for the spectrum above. 0.42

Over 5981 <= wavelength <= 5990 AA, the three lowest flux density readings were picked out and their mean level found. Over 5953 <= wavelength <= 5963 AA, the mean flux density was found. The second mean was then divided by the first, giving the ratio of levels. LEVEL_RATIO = 0.99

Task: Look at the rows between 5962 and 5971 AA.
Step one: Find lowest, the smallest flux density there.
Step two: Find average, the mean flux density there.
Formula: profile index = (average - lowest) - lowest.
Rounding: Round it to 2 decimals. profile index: -5.20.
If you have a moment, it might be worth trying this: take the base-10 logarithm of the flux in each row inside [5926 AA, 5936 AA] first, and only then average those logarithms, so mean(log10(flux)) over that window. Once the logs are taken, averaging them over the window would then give 0.771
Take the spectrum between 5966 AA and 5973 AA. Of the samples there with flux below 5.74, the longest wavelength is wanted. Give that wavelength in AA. 5970.51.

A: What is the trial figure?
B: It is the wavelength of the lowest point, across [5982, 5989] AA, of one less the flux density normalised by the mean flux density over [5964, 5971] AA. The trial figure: 5982.89 AA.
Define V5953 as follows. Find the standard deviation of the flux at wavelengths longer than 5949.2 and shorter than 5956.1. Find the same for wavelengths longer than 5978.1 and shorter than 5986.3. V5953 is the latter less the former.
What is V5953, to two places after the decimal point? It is 0.05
